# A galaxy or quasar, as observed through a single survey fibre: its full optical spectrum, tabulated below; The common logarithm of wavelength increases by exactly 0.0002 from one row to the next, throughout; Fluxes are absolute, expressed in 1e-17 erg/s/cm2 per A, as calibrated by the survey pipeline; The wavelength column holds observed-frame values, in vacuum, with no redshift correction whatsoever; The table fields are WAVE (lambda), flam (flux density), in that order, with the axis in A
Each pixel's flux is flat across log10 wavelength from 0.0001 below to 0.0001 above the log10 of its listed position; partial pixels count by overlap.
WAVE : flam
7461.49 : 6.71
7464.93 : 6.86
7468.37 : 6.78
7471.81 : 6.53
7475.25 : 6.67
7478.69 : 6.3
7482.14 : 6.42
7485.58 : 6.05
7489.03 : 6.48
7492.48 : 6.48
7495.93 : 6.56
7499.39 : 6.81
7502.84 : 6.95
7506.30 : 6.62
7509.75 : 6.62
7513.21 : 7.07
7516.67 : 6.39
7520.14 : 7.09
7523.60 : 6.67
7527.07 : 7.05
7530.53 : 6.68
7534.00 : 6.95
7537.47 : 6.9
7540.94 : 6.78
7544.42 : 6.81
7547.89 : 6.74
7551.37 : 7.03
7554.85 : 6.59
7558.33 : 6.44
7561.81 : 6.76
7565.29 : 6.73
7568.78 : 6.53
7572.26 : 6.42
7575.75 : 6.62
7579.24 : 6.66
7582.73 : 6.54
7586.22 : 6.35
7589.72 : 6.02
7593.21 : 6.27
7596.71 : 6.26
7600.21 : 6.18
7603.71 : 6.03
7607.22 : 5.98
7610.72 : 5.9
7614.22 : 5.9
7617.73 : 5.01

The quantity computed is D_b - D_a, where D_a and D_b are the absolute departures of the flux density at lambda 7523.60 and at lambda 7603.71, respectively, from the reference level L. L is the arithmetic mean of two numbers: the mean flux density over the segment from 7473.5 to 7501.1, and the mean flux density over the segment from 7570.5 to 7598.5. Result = 0.16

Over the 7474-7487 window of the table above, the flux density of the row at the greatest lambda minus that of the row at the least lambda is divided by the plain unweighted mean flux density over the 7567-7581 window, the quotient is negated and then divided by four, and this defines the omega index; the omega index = 0.024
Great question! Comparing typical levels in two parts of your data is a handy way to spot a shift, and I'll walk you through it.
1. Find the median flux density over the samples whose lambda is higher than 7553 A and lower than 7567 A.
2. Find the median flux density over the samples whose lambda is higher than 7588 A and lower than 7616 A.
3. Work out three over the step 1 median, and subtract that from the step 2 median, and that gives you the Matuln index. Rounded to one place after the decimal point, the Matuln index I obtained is 5.6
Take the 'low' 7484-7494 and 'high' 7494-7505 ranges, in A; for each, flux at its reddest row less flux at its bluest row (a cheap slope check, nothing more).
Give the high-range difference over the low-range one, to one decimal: 0.9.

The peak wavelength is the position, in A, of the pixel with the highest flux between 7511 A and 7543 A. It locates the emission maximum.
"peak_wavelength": 7520.14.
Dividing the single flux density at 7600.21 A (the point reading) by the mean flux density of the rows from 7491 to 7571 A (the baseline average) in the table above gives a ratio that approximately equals 0.92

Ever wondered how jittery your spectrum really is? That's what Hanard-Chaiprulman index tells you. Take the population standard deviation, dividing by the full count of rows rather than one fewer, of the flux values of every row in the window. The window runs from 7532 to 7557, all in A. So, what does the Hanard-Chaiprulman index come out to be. 0.14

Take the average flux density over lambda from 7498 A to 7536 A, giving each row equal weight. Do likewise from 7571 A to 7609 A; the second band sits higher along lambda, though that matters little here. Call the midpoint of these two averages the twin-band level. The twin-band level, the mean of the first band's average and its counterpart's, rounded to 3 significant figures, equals 6.56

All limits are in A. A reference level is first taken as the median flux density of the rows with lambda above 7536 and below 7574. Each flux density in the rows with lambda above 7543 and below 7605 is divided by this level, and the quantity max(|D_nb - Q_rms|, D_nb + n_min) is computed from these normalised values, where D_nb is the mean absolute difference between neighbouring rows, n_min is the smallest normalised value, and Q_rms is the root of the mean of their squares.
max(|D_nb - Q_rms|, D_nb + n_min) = 0.94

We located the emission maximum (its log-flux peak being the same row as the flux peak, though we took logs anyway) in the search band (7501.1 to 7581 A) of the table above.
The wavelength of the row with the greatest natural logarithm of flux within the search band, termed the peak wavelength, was 7520.14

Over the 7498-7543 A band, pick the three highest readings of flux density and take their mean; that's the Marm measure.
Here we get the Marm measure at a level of 7.07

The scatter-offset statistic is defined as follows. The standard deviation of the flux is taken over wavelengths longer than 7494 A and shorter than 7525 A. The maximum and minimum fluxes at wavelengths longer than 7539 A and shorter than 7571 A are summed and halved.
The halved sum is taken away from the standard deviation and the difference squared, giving 42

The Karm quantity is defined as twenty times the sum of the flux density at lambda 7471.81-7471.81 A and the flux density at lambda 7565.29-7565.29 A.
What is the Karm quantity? 265.2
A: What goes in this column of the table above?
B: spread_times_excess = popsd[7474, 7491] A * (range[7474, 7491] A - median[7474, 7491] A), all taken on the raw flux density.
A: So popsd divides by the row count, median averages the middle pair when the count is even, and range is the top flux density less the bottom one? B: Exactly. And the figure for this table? -1.2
